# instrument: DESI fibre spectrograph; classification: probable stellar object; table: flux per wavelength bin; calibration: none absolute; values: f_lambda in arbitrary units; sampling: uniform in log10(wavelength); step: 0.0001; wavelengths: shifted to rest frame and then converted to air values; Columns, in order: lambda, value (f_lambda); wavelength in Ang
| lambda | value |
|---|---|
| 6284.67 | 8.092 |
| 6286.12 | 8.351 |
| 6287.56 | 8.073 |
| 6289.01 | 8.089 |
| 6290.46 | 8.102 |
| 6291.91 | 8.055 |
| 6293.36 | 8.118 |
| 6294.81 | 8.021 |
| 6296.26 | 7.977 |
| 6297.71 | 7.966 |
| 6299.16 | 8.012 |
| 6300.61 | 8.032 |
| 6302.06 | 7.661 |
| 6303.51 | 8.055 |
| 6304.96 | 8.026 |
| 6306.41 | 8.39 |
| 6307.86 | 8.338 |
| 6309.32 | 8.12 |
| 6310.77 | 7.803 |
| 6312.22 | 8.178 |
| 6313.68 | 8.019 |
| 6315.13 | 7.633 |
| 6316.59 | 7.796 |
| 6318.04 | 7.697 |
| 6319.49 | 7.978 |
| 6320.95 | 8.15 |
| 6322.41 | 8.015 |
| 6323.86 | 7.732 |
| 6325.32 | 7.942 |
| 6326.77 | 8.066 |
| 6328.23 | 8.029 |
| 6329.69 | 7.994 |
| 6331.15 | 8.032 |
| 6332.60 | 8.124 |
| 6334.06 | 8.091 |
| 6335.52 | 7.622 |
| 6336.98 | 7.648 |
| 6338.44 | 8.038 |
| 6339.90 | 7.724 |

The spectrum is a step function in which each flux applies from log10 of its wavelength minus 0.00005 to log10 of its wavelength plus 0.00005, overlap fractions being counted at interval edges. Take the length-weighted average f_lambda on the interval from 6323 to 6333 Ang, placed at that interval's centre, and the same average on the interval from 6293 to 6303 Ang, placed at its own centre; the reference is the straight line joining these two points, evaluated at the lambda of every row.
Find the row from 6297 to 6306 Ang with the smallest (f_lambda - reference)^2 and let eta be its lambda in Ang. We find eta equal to 6297.71 Ang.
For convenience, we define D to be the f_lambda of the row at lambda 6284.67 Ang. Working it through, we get 8.092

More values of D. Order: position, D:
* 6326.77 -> 8.066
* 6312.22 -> 8.178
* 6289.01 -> 8.089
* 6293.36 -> 8.118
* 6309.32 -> 8.12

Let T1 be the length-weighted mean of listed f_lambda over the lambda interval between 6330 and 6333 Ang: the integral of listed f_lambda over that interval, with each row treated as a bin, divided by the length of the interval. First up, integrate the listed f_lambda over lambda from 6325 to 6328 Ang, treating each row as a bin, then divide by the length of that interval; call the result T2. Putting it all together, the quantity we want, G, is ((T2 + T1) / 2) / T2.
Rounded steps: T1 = 8.08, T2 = 8.03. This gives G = 1.003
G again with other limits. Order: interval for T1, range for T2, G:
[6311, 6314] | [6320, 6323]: 1.000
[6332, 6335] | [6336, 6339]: 1.016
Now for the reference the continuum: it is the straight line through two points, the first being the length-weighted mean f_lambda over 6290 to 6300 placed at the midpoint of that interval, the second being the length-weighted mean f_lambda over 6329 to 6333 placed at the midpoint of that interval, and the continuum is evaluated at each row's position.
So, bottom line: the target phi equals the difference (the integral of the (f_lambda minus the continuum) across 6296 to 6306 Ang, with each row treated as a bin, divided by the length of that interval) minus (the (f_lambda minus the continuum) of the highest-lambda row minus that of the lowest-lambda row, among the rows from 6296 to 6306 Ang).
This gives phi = -0.1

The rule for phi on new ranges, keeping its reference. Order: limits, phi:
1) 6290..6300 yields 0.1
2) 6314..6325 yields -0.3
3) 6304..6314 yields 0.1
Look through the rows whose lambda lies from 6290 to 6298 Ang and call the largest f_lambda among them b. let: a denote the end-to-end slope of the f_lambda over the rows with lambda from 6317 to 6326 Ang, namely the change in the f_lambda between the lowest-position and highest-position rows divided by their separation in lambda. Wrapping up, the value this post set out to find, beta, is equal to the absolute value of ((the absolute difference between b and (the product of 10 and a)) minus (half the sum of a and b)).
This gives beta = 3.71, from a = 0.034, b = 8.118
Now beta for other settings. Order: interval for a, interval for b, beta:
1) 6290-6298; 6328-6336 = 4.26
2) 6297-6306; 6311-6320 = 4.00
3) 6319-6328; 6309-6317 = 3.96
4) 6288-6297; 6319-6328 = 4.24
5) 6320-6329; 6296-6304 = 4.20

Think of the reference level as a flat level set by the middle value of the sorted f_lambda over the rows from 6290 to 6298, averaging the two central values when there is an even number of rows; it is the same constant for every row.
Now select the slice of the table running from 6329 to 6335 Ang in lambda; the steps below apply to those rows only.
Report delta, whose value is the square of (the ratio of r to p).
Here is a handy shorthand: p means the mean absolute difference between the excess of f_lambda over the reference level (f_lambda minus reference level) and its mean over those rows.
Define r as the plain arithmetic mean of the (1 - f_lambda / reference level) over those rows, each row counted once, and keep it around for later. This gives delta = 0.003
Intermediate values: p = 0.05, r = -0.0028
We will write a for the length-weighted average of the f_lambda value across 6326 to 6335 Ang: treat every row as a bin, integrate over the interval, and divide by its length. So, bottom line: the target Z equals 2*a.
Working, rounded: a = 8.05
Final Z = 16.10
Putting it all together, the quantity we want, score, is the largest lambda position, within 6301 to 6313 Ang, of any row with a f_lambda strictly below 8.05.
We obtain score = 6310.77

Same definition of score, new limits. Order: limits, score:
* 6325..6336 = 6335.52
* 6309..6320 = 6319.49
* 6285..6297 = 6296.26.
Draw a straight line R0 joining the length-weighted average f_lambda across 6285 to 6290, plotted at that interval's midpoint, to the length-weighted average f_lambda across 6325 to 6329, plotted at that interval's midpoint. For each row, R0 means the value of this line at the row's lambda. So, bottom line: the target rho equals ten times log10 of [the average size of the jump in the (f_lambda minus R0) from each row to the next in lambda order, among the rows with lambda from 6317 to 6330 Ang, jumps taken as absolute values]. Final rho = -8.0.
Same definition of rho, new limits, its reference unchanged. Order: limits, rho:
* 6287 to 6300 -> -13.8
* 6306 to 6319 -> -6.6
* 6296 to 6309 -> -7.9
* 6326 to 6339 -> -8.5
